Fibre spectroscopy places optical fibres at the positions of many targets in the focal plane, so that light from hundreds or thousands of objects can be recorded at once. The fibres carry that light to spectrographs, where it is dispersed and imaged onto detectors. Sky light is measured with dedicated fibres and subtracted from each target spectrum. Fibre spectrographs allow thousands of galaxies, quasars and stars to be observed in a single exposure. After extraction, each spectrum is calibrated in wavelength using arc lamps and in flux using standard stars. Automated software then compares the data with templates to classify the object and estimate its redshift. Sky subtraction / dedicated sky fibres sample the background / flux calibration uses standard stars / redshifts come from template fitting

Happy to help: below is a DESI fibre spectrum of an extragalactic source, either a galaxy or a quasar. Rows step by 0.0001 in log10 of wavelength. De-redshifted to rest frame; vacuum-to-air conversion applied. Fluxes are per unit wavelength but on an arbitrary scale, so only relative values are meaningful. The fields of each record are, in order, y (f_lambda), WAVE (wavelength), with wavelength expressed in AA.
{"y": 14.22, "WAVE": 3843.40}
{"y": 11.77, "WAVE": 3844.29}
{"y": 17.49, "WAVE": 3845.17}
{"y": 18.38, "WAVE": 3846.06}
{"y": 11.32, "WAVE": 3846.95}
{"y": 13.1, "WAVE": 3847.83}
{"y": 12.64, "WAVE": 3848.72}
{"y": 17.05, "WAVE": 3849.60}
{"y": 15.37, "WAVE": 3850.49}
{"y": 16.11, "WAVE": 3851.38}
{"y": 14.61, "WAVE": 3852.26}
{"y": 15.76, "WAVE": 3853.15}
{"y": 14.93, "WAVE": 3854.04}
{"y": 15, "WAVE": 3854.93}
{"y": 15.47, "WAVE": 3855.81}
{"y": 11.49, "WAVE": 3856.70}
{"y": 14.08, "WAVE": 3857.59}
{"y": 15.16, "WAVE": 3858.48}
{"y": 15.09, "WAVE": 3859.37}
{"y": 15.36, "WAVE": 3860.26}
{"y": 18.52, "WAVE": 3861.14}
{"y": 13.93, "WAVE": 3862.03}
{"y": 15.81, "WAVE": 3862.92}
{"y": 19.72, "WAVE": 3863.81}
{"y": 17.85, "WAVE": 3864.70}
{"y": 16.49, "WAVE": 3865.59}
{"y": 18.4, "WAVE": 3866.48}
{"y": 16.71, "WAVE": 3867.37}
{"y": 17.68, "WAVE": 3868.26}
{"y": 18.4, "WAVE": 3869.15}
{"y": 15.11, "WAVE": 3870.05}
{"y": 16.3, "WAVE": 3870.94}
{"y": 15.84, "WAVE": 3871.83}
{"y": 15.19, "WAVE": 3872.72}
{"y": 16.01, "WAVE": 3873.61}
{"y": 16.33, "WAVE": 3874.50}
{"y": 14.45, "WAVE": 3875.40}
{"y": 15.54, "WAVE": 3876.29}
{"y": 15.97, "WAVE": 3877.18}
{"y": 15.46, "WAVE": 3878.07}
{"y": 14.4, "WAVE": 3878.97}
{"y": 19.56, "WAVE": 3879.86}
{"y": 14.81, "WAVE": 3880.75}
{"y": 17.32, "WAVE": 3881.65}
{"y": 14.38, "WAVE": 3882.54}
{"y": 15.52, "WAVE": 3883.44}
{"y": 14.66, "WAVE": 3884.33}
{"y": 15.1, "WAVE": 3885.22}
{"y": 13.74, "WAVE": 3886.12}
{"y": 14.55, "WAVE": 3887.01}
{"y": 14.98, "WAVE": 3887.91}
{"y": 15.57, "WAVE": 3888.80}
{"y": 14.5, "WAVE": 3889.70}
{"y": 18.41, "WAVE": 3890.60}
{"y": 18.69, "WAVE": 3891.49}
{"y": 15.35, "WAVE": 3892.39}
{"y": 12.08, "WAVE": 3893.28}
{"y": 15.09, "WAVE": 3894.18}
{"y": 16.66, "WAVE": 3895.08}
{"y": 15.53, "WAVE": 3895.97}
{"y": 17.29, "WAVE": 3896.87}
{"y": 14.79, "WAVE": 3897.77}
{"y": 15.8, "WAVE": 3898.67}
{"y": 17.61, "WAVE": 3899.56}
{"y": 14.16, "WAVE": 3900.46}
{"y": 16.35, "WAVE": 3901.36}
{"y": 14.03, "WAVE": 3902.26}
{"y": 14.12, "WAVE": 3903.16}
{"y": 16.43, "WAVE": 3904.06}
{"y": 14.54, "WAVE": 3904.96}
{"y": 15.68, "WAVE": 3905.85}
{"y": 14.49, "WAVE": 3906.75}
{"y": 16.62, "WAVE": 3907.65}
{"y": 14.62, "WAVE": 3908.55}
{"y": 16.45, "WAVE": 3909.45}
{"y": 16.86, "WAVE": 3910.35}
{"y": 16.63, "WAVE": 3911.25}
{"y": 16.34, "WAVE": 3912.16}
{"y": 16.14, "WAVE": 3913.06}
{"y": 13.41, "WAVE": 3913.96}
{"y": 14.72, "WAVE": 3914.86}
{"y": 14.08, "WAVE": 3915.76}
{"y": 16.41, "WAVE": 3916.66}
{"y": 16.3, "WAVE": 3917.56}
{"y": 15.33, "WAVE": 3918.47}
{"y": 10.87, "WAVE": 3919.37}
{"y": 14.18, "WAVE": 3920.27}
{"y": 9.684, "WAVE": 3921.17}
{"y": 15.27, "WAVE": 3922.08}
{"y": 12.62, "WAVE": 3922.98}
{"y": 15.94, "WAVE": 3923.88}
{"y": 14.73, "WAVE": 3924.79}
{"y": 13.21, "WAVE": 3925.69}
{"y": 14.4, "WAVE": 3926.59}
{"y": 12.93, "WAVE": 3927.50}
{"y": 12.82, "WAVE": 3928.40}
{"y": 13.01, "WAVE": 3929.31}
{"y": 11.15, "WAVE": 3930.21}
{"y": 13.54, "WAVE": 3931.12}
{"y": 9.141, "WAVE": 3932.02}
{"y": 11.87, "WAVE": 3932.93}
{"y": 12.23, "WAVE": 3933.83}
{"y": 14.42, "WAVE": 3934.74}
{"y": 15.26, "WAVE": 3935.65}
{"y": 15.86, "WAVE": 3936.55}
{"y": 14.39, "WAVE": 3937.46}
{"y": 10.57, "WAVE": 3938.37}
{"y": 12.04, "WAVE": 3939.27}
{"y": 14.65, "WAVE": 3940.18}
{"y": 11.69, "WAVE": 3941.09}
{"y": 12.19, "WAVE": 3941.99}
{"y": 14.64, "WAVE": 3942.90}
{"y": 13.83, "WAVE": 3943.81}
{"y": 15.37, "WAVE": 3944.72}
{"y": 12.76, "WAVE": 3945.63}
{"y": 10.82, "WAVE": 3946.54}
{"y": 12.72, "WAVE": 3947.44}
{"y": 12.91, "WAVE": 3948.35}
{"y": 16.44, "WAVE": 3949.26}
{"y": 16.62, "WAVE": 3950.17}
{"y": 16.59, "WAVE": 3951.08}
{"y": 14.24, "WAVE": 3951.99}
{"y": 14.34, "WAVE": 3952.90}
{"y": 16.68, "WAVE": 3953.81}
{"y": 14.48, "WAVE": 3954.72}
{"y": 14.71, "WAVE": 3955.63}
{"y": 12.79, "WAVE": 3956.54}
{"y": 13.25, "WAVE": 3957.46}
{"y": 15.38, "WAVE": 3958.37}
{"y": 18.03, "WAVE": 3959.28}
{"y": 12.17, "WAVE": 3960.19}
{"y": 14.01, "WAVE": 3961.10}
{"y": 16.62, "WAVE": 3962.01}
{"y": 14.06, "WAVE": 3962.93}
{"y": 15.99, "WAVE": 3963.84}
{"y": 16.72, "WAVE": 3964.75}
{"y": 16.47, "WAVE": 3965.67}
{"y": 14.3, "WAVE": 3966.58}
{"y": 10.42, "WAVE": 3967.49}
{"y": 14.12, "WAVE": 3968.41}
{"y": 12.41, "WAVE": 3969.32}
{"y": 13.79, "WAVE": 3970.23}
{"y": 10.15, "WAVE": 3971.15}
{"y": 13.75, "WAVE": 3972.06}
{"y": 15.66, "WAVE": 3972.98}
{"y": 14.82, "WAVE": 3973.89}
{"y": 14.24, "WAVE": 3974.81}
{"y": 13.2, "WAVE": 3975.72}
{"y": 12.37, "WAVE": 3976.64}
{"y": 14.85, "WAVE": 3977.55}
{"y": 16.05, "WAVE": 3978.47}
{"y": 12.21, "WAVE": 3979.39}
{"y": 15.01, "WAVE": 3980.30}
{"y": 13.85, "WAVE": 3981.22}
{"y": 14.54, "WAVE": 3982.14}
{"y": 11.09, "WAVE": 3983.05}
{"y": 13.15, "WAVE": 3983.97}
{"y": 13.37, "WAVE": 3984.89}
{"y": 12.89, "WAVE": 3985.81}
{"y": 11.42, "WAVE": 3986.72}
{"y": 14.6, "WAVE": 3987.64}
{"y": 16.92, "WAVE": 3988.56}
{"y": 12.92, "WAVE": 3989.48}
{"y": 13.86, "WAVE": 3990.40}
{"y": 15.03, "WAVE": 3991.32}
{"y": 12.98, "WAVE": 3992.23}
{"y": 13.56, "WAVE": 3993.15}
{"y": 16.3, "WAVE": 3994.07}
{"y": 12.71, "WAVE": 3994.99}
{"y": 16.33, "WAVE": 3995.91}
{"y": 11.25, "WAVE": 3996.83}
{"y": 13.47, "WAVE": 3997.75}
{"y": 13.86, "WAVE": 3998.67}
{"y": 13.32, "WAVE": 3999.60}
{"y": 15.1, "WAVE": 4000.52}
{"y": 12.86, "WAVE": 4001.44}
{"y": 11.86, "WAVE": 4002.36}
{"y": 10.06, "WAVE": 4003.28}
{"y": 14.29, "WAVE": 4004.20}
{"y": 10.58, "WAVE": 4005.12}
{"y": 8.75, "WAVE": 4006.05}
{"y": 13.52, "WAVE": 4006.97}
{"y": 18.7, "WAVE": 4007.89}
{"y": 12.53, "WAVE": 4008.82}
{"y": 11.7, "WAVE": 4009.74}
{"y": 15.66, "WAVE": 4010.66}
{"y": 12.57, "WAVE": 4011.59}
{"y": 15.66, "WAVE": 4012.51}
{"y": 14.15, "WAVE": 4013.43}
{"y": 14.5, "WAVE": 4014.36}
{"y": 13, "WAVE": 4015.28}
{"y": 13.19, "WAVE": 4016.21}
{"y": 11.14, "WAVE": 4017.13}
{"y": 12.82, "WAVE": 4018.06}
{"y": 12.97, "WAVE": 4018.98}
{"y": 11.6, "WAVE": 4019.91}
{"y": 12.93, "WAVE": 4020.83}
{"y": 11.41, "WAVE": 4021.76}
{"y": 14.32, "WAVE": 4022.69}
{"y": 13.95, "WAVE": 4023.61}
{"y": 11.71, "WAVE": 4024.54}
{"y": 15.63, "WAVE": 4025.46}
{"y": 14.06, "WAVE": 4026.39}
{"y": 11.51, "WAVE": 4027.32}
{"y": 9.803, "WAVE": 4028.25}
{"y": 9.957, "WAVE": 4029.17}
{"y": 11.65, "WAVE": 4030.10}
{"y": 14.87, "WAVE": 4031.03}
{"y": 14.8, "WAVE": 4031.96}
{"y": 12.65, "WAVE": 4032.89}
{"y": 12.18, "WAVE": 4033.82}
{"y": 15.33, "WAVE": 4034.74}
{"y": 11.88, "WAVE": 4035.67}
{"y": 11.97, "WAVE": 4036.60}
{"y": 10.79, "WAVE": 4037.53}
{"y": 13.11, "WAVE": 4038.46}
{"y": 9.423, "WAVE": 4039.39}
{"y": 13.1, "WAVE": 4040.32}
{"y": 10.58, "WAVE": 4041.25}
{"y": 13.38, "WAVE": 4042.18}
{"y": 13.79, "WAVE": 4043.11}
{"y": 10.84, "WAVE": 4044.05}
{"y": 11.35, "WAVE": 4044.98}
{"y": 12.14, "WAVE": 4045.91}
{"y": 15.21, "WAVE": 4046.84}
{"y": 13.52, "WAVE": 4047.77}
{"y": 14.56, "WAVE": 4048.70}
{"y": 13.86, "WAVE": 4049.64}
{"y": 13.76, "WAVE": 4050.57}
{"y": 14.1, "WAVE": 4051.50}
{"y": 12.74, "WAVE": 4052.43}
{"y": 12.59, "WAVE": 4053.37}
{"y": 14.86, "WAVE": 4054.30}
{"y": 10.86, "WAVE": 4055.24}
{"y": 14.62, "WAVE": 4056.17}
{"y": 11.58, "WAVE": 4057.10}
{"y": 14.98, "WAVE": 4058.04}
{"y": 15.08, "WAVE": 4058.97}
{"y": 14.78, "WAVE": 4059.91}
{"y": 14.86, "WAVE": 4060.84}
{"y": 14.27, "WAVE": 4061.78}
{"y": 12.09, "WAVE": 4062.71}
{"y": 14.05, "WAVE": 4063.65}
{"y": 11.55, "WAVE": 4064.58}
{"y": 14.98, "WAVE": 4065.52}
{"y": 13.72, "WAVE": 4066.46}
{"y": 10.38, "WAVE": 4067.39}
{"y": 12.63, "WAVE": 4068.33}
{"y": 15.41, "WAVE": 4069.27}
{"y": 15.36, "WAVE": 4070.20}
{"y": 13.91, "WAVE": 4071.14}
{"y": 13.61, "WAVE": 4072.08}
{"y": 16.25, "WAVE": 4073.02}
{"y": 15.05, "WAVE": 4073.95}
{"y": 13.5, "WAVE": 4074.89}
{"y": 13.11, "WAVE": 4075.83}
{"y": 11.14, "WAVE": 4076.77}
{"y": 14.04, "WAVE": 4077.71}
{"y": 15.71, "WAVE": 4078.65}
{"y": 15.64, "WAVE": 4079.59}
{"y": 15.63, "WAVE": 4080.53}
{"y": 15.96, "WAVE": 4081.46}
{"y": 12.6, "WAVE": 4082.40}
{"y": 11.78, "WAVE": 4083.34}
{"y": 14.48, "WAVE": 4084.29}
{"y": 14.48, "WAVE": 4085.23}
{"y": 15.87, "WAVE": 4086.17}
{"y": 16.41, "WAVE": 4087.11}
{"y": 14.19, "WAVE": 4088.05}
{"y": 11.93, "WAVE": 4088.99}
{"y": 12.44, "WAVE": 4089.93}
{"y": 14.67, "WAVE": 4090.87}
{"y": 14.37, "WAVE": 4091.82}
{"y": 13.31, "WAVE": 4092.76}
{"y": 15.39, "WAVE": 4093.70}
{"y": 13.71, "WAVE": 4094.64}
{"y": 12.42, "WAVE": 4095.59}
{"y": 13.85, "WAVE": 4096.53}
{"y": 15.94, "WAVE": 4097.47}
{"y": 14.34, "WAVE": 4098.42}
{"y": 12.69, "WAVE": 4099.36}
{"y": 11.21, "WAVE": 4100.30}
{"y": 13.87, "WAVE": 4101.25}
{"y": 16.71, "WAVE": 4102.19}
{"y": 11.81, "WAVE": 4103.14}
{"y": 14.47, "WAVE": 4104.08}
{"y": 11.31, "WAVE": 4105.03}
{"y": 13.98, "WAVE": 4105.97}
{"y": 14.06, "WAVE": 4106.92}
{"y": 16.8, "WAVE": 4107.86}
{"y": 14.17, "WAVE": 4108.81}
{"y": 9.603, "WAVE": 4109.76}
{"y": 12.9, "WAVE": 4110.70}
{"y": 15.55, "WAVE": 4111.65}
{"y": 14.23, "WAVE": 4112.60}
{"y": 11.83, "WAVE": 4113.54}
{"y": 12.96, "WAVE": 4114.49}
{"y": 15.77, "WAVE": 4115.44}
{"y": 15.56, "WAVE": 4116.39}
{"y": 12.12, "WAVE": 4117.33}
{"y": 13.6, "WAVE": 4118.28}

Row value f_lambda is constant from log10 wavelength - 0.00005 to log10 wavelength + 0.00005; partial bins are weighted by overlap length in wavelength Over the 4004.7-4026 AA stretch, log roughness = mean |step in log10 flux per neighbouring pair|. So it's 0.075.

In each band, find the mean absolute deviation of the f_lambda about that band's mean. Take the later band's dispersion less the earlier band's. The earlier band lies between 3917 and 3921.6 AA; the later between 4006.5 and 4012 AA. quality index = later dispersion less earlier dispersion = -0.4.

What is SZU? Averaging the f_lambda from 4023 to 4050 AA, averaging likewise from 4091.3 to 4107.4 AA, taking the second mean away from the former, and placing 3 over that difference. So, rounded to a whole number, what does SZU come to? -3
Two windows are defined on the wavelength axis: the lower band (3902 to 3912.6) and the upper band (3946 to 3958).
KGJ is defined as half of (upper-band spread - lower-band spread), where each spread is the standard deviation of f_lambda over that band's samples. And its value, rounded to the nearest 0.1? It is 0.4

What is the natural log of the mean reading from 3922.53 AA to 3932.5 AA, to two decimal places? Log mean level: 2.57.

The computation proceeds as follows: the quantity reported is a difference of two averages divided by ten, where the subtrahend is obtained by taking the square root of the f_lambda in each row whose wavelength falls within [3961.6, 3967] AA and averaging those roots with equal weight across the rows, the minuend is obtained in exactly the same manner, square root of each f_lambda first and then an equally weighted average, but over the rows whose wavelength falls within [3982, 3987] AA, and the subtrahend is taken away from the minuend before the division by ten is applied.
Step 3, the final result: -0.039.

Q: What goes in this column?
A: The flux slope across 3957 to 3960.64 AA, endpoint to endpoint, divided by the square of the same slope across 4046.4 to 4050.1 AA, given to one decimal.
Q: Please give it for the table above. -1.7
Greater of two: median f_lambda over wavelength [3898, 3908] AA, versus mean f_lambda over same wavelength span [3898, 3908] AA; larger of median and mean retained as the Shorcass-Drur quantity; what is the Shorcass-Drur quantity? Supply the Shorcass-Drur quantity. 15.7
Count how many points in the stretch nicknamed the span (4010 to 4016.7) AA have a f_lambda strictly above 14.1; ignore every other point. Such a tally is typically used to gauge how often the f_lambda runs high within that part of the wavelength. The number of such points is 4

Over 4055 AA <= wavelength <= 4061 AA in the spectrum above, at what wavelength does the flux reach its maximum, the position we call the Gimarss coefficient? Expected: 4058.97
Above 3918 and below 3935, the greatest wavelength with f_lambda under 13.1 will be 3933.83 AA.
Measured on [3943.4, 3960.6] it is 3960.19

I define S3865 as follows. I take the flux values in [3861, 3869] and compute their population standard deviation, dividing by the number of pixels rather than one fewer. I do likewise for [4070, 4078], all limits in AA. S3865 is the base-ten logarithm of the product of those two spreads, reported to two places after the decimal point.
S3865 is 0.35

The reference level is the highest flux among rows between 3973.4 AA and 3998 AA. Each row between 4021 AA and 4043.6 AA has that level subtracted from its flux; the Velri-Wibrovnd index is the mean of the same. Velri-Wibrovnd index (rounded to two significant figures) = -4.3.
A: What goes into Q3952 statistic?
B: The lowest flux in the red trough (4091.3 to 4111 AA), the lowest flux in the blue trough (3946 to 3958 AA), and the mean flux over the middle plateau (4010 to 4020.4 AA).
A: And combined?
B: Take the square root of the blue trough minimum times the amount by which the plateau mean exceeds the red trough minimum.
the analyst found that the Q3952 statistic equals 6.4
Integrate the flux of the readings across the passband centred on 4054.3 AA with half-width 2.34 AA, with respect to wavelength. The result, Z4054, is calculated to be 61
